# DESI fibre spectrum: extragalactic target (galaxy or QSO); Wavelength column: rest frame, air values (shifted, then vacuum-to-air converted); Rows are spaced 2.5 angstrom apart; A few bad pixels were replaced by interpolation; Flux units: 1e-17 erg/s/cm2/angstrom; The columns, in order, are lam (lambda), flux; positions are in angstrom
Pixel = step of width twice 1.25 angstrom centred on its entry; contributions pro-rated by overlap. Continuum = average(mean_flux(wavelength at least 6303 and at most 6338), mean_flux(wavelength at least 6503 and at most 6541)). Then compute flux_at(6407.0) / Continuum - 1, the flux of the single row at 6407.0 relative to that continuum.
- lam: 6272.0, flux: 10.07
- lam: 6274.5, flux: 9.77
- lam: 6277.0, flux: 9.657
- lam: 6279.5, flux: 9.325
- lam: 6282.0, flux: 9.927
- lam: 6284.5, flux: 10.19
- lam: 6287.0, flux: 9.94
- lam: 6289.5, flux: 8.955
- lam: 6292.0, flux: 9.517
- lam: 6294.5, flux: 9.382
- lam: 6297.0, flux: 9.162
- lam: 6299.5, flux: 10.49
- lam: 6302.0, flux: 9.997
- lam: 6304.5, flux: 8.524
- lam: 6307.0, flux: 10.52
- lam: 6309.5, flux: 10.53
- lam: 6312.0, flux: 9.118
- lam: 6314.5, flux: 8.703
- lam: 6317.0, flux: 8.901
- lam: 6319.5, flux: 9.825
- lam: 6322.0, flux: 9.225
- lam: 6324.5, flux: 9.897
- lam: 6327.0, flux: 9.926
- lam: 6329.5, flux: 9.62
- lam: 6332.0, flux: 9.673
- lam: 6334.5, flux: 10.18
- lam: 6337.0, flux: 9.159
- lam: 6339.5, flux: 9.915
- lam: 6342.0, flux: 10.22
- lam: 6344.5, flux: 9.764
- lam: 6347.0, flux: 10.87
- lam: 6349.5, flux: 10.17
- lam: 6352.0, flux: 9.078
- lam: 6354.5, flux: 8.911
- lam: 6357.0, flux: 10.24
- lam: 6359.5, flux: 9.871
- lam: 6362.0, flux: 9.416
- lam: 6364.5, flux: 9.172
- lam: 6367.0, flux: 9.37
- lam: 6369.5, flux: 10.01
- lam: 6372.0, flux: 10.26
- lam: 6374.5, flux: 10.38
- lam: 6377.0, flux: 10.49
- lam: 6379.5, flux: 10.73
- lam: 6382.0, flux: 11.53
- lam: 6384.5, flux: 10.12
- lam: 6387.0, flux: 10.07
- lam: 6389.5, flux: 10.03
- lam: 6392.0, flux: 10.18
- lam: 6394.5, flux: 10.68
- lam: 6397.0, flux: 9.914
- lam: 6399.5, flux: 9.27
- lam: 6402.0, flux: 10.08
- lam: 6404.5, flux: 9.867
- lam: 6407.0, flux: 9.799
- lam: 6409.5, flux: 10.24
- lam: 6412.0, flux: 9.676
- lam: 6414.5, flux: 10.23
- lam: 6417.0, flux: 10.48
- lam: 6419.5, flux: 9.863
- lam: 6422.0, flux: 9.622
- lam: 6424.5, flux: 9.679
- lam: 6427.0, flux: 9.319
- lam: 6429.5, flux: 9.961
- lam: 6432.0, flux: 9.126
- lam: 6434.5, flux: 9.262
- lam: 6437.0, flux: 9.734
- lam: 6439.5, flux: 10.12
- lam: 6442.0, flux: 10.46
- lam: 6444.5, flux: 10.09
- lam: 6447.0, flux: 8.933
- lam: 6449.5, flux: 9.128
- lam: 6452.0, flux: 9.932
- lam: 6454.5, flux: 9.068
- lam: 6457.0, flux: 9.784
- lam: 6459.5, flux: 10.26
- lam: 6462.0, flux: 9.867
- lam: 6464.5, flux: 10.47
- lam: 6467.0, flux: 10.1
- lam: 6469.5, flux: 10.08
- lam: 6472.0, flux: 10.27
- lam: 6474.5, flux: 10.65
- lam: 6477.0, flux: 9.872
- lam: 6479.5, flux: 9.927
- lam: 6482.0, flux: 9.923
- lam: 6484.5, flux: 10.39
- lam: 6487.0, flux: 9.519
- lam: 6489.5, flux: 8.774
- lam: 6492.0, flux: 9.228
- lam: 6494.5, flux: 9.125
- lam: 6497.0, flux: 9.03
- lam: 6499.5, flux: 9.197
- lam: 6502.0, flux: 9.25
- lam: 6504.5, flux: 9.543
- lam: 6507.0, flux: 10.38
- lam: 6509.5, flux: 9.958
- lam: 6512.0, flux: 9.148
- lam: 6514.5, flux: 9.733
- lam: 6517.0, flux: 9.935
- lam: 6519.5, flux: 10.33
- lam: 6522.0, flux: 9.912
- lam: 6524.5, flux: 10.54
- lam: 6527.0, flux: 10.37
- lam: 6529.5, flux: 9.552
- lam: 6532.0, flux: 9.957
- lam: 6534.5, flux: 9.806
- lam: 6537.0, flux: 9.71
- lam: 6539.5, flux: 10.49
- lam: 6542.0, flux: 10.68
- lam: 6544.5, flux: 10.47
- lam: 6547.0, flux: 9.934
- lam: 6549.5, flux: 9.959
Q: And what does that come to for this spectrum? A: 0.00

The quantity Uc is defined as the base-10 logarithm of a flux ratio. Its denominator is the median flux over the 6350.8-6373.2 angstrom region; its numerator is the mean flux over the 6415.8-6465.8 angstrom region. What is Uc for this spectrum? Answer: 0.015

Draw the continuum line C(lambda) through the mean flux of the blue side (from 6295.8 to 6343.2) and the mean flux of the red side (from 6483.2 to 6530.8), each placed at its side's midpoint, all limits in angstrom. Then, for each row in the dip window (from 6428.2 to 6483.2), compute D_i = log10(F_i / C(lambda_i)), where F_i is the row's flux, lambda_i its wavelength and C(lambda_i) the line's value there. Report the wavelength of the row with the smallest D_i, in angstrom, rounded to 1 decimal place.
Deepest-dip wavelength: 6447.0 angstrom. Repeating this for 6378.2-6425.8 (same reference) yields 6399.5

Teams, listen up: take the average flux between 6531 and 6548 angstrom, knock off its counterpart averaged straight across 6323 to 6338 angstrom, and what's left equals 0.41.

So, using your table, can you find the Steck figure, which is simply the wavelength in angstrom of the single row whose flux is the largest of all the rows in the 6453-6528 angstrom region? 6474.5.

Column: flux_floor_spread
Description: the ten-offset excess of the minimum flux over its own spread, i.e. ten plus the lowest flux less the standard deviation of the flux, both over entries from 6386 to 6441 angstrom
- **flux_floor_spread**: 18.7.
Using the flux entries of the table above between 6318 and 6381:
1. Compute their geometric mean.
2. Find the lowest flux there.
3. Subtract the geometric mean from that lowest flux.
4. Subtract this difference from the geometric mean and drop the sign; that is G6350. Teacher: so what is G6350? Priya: 10.77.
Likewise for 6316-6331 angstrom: 10.21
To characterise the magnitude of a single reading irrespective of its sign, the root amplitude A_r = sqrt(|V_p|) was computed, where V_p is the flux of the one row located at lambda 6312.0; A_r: 3.02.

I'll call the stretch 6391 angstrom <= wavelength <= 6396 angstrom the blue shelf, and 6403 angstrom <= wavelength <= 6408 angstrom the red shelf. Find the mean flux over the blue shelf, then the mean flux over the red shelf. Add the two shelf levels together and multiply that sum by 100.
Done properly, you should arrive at 2026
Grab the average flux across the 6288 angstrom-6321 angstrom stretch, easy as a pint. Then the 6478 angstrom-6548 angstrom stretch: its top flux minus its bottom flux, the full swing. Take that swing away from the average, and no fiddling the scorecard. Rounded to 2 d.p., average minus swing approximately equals 7.60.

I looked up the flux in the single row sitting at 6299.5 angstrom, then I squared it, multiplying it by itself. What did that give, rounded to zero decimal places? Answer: 110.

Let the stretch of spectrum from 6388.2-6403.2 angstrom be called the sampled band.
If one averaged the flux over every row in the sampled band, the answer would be 10.0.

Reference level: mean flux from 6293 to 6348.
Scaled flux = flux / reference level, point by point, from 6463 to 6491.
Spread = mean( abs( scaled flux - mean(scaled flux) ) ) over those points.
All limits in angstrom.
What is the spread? 0.037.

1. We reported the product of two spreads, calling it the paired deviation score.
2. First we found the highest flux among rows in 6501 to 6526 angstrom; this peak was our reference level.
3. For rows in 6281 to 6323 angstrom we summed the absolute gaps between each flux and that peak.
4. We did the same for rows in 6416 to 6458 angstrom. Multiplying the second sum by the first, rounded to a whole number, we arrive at 238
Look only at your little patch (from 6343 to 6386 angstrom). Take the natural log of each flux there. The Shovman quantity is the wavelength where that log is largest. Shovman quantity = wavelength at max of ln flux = 6382.0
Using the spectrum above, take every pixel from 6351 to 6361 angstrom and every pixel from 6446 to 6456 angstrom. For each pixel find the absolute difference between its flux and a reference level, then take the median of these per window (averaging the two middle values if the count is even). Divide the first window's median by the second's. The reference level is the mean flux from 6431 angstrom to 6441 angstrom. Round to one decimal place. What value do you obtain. 1.2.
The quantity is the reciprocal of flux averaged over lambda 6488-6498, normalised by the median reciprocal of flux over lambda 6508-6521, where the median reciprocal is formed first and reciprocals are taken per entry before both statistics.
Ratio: 1.10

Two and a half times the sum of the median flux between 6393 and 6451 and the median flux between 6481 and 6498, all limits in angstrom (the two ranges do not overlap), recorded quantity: 47.7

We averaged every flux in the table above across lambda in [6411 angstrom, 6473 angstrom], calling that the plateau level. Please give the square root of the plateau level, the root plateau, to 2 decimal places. 3.13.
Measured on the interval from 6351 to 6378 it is 3.12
